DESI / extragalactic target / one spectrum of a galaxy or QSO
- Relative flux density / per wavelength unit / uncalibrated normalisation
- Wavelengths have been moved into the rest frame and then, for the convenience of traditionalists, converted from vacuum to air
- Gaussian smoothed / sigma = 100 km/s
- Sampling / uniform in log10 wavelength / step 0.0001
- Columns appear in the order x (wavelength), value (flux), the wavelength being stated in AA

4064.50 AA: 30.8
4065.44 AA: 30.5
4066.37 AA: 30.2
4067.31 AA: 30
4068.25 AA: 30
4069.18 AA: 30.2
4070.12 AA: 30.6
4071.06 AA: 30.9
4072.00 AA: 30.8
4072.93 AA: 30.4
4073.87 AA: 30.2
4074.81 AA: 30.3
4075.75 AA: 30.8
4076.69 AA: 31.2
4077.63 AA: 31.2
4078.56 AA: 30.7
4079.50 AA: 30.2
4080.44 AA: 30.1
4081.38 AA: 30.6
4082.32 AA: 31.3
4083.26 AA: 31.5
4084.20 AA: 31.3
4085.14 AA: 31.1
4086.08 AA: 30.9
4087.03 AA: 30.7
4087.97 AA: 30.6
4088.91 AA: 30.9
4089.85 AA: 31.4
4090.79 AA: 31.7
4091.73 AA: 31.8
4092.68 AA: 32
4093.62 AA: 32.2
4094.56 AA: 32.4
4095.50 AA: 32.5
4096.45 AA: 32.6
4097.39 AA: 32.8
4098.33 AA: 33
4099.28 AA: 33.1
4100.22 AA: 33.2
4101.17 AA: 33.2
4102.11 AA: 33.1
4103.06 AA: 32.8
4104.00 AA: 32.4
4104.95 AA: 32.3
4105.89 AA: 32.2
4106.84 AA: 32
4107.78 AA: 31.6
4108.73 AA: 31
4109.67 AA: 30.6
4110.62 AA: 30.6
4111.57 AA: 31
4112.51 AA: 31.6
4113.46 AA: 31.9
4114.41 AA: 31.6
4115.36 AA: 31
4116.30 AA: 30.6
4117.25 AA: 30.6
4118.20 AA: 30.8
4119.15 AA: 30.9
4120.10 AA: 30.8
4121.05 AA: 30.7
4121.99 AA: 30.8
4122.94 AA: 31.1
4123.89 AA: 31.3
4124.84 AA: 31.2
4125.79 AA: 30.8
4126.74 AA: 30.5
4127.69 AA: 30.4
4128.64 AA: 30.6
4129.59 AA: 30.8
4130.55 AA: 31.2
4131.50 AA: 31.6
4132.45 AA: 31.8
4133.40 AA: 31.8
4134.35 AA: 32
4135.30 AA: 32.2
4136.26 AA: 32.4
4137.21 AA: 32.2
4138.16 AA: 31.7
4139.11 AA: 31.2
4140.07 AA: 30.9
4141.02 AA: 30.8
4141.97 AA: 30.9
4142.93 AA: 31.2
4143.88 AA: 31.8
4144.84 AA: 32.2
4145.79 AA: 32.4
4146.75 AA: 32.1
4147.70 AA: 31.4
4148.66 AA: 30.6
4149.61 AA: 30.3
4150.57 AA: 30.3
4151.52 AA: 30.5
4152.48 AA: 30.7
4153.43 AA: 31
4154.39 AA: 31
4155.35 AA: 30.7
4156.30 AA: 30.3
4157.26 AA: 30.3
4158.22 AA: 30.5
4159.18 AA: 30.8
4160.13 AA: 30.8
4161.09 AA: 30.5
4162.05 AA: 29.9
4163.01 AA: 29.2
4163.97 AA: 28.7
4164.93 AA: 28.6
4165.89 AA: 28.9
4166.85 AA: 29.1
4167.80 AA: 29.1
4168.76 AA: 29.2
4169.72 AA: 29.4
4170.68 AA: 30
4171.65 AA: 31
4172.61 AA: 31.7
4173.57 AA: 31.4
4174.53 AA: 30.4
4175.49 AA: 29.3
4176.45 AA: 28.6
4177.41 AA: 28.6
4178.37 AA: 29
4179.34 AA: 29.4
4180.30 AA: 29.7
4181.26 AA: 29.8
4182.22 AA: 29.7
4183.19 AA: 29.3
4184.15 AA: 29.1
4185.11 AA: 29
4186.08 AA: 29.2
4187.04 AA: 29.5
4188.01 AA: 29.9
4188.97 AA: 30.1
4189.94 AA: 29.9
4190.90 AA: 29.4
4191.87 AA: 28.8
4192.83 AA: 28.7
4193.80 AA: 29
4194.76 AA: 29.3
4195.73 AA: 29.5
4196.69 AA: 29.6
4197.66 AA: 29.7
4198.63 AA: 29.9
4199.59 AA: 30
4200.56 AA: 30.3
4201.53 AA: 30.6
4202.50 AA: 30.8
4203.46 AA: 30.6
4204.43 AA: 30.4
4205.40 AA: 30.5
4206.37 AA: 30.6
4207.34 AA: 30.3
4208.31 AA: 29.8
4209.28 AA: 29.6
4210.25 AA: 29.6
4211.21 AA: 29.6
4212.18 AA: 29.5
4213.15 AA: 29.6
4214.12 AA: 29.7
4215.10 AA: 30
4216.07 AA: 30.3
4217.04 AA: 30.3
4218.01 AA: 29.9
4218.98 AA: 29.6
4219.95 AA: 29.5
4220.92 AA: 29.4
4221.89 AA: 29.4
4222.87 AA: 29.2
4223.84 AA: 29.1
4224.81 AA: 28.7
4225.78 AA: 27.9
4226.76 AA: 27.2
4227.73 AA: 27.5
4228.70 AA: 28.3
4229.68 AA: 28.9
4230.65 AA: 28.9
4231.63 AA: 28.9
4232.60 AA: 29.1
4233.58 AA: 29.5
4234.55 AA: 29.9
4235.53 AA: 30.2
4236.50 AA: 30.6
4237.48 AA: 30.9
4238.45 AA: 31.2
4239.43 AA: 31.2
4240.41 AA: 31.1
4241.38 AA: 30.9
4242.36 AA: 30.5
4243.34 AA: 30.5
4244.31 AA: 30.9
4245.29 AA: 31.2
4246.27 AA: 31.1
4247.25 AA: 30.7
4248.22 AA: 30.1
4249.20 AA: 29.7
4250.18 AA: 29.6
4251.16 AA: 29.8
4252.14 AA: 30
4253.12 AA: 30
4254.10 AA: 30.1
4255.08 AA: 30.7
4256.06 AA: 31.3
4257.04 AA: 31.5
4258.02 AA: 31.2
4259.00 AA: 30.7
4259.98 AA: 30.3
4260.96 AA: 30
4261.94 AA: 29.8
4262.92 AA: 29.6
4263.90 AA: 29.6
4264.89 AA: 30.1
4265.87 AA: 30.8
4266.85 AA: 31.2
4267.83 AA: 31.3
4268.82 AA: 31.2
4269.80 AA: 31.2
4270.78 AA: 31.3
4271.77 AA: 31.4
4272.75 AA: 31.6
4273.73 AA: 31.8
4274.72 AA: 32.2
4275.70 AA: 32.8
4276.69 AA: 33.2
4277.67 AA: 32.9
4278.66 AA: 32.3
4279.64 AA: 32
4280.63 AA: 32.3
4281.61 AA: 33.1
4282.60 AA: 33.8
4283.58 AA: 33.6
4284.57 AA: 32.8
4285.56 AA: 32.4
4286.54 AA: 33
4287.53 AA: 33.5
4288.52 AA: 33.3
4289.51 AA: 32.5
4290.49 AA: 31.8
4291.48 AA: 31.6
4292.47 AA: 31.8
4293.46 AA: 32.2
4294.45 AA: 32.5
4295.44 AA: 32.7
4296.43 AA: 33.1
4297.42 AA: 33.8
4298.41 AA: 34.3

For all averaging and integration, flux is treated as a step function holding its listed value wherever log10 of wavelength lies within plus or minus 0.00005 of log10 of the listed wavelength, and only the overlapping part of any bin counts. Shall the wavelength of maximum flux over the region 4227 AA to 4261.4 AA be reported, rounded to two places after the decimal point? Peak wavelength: 4257.04 AA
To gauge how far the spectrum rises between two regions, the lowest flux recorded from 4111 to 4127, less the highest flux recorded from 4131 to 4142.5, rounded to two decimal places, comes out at -1.90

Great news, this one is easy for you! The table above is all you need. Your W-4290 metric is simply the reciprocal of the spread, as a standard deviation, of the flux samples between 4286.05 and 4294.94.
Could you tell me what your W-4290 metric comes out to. 1.5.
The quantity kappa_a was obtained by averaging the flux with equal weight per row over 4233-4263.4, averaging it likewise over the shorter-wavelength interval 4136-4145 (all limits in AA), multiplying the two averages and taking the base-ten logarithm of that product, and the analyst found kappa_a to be 2.98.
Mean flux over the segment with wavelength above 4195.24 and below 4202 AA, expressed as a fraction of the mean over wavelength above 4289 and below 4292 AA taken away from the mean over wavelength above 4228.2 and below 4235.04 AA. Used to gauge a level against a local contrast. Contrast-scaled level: -10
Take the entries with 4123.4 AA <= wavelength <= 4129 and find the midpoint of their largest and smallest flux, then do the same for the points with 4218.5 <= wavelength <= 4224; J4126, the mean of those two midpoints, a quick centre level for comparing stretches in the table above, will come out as 30.1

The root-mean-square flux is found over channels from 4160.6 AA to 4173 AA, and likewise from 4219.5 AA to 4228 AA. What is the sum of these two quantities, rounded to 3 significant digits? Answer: 58.3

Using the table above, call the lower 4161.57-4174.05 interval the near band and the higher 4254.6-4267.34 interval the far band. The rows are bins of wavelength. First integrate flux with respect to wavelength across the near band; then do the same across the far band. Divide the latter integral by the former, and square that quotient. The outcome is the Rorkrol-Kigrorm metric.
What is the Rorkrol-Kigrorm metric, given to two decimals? 1.10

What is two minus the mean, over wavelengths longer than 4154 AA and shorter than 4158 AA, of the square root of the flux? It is -3.53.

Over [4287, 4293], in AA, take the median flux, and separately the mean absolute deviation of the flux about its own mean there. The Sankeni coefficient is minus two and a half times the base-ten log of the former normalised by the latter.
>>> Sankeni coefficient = -4.2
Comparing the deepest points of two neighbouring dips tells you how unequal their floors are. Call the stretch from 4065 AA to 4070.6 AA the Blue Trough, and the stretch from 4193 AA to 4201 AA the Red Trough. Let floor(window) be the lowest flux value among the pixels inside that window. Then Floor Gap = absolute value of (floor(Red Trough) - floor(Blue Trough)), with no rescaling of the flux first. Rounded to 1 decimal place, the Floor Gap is 1.0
